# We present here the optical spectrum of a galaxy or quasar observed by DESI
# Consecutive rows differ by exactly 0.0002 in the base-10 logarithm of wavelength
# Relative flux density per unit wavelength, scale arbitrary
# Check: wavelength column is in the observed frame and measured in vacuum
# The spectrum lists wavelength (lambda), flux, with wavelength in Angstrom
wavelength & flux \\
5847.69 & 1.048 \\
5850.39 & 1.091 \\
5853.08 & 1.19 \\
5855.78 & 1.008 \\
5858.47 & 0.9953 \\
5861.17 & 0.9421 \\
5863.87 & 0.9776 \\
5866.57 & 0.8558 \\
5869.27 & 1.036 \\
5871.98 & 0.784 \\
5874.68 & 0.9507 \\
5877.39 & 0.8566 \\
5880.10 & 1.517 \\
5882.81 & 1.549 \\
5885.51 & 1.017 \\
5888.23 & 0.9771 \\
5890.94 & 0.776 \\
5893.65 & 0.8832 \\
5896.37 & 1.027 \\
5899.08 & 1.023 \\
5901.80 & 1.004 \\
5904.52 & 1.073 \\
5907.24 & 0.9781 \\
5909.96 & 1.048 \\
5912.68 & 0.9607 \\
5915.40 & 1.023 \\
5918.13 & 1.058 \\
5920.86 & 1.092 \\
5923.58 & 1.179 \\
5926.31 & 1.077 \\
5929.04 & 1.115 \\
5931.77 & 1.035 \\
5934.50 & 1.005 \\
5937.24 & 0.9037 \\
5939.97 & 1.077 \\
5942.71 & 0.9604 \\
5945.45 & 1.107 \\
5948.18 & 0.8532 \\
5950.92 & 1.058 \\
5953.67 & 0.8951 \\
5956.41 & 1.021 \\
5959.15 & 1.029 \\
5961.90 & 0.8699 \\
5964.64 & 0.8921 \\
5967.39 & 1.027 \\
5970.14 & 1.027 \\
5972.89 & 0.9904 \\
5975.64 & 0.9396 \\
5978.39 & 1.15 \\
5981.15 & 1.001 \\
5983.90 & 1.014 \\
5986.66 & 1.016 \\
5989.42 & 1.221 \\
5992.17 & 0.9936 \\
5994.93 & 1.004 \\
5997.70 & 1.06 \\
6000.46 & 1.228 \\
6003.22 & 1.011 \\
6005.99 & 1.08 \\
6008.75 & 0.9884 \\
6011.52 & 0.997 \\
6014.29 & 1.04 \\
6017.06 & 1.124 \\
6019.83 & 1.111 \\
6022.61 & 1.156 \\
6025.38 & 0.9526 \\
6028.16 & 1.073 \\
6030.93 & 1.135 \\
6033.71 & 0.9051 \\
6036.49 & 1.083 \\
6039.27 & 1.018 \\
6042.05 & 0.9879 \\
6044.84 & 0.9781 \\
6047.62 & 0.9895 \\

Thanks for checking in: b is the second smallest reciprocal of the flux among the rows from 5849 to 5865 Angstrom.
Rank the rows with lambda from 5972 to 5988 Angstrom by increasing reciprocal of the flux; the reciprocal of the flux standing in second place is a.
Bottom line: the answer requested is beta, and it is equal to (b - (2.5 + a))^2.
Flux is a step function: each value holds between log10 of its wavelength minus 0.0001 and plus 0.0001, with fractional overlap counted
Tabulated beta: 6.59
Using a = 0.98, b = 0.92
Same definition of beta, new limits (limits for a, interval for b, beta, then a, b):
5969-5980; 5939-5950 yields 6.48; 0.97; 0.93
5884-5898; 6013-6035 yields 6.77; 0.98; 0.88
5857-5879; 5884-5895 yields 6.16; 1.00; 1.02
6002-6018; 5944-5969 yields 6.15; 0.93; 0.95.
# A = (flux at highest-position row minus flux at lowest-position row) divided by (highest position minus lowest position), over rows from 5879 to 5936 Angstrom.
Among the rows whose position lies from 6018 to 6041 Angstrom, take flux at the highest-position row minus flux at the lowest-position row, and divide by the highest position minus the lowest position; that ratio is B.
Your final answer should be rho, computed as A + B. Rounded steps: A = -0.009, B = -0.0048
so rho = -0.0142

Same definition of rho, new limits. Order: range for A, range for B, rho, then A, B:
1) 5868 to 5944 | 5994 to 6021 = 0.0033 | -0.001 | 0.0043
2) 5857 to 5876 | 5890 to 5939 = 0.0000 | -0.003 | 0.0028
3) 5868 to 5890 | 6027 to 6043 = -0.0092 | -0.003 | -0.0061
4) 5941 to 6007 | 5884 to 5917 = 0.0021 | 0.002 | 0.0002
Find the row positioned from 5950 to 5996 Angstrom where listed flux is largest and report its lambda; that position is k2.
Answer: 5989.42 Angstrom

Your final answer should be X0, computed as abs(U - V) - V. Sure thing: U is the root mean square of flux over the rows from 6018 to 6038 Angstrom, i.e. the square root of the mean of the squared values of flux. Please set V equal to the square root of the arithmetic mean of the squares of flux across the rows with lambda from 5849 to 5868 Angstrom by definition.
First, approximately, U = 1.06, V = 1.01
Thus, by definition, -0.96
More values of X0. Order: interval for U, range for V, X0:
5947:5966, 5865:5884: -0.95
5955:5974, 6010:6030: -0.98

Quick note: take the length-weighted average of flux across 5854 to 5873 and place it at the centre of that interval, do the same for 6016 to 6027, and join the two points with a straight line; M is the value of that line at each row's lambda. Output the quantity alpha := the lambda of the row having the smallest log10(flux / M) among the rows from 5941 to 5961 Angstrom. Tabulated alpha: 5948.18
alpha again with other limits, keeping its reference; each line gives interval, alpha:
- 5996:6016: 6008.75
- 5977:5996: 5992.17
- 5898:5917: 5912.68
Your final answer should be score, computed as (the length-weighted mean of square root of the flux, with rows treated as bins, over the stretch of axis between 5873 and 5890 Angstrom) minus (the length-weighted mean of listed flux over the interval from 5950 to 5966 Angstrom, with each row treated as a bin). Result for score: 0.10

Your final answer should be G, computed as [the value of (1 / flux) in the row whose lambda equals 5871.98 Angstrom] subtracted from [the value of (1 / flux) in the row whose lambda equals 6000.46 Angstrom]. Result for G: -0.46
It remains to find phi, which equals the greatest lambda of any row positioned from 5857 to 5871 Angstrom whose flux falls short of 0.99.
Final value 5866.57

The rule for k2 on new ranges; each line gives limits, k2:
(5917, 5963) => 5923.58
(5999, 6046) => 6000.46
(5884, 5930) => 5923.58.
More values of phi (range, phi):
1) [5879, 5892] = 5890.94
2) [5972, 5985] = 5975.64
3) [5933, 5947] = 5942.71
